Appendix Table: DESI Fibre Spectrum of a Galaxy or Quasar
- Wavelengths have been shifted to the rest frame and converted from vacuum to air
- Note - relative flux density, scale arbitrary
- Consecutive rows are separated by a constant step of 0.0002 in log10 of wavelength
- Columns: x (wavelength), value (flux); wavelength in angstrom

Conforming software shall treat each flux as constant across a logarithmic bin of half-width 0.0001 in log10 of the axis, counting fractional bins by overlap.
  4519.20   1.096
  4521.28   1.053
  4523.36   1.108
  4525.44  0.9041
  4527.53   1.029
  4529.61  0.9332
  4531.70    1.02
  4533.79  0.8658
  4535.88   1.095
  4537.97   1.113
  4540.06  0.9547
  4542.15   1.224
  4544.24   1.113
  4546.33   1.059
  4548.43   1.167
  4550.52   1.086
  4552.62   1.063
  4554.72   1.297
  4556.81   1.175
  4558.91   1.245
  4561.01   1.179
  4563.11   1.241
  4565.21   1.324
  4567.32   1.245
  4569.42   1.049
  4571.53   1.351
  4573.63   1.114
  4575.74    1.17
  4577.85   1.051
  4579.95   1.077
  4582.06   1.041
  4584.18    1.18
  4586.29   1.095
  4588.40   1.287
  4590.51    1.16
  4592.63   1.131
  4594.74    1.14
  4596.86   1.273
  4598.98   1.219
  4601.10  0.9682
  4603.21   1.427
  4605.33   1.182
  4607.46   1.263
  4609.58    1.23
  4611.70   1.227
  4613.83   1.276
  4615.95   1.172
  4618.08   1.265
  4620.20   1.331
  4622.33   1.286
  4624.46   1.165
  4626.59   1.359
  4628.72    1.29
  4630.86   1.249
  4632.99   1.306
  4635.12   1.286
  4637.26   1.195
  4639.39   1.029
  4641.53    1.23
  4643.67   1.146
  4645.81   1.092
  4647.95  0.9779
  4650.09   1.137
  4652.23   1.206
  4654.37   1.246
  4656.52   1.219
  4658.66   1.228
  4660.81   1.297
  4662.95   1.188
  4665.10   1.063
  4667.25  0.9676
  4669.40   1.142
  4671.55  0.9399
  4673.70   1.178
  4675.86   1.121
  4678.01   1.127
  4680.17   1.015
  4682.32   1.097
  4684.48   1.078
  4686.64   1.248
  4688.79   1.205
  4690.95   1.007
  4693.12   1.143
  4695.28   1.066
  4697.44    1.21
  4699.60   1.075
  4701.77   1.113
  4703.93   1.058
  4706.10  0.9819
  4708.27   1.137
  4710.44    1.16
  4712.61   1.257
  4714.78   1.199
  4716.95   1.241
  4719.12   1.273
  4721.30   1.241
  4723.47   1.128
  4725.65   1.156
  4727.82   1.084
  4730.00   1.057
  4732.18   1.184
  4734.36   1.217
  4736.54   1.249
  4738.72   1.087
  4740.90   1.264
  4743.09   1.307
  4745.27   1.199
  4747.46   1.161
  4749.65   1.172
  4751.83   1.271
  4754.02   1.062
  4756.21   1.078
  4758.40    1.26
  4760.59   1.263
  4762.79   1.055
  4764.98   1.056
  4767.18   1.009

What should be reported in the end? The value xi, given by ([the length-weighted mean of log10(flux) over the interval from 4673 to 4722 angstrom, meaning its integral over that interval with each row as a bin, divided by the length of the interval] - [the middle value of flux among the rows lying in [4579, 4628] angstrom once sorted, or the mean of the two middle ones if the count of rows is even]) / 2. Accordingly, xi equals -0.582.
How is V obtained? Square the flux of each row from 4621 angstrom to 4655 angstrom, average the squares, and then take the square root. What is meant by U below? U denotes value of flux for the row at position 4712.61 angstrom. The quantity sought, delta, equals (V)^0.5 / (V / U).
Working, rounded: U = 1.257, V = 1.204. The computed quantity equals 1.15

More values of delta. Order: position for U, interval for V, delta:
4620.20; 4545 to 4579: 1.23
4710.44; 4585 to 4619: 1.05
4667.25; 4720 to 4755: 0.89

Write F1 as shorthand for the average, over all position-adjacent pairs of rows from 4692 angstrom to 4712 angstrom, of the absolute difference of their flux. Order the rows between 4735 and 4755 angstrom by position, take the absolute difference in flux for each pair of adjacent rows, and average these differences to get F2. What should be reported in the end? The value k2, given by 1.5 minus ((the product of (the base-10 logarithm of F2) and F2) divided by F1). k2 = 2.67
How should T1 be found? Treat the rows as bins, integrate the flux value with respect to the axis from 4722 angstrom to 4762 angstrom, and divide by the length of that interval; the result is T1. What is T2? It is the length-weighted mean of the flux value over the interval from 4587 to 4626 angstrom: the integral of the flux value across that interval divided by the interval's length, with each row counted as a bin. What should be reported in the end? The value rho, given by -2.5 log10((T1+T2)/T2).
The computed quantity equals -0.73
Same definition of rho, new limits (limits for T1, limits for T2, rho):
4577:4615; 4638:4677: -0.77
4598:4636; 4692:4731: -0.80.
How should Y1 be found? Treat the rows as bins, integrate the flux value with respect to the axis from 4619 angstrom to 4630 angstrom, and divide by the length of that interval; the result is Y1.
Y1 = 1.285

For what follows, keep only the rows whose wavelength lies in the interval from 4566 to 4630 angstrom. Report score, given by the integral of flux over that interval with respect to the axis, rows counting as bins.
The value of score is 77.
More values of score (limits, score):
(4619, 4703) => 97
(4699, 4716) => 19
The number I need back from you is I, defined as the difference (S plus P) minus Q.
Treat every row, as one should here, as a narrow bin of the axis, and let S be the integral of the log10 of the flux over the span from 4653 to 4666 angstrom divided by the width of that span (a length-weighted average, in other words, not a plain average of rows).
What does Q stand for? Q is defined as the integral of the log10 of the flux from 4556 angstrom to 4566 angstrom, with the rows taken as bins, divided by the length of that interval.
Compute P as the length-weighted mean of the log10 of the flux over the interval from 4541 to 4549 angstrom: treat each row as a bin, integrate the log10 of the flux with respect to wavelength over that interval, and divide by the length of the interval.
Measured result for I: 0.05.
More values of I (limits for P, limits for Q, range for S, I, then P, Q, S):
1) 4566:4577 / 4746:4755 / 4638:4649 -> 0.04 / 0.073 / 0.0670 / 0.04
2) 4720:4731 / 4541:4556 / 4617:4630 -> 0.11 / 0.055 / 0.0571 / 0.11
